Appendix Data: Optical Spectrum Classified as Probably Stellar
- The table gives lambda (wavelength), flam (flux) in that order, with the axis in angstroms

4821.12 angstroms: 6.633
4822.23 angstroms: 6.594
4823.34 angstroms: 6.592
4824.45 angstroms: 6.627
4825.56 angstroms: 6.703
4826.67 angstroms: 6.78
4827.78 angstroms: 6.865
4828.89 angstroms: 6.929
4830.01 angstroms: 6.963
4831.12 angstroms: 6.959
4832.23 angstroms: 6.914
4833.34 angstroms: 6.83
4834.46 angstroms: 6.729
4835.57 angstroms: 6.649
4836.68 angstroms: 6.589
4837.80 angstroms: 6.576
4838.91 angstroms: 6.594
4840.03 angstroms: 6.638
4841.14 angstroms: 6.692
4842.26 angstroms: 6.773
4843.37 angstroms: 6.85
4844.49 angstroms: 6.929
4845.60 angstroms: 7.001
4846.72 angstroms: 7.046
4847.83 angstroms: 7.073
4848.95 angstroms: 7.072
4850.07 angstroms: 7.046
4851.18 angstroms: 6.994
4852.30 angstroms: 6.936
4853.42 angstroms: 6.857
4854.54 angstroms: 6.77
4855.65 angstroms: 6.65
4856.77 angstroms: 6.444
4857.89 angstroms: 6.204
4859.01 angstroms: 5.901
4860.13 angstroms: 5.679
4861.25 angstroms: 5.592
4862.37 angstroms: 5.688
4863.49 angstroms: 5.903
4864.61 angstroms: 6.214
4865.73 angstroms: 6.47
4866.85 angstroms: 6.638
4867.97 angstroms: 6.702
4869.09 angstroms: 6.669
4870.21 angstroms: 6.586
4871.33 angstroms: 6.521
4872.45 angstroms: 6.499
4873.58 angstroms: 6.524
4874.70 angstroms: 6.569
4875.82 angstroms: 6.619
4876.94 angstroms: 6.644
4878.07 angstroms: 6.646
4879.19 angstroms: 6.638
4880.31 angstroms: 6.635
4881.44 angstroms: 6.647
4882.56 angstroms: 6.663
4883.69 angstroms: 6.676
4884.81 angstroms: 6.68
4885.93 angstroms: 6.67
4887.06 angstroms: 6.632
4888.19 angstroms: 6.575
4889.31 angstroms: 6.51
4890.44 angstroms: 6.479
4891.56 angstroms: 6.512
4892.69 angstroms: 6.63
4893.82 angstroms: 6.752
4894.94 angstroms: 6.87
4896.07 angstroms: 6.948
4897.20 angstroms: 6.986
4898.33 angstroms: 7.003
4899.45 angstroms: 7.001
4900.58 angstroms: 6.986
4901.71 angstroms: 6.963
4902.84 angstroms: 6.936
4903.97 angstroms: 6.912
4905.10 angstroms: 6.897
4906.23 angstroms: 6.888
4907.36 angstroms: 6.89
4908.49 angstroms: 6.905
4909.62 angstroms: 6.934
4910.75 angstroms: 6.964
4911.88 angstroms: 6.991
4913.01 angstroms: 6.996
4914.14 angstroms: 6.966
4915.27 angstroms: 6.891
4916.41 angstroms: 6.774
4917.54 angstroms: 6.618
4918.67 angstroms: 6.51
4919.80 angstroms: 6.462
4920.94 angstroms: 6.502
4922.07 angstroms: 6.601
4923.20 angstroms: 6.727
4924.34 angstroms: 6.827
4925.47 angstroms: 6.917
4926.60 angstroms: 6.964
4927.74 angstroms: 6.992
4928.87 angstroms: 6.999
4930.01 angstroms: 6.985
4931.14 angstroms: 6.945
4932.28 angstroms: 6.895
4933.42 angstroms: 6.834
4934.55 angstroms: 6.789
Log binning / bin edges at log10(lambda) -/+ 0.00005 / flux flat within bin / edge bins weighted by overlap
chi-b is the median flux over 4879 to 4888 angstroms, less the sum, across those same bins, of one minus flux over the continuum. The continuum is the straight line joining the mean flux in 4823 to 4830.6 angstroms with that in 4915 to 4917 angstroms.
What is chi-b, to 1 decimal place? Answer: 6.5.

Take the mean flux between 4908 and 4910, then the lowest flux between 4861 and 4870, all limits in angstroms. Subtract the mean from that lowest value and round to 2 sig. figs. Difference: -1.3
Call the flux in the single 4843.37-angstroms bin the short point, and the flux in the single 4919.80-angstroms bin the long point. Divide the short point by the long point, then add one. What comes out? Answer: 2.06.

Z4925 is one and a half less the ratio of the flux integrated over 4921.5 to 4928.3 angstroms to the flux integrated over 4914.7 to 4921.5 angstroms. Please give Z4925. 0.467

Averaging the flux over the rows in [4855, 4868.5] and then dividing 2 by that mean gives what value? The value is 0.324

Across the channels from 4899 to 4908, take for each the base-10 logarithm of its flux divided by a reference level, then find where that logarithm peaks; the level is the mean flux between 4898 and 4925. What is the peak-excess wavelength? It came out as 4899.45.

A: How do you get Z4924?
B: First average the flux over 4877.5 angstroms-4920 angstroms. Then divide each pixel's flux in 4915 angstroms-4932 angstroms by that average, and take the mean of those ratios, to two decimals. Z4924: 1.00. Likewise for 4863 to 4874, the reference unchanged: 0.95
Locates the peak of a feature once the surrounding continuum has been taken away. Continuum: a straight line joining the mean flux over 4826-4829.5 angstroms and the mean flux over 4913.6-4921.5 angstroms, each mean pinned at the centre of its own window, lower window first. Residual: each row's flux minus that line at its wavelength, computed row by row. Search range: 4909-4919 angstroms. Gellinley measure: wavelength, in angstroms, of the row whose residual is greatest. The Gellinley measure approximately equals 4913.01 angstroms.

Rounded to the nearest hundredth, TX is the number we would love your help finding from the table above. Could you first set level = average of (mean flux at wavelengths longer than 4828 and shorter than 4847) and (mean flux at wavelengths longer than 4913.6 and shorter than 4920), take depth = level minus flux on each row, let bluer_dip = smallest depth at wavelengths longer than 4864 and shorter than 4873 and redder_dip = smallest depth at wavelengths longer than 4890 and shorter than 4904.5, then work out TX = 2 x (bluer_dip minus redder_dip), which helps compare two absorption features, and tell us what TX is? 0.60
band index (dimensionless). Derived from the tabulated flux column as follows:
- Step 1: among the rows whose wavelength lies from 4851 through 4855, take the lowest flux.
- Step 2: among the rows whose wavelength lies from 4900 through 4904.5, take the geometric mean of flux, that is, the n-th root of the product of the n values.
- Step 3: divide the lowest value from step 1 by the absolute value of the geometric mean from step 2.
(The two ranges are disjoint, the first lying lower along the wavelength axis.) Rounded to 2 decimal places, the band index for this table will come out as 0.97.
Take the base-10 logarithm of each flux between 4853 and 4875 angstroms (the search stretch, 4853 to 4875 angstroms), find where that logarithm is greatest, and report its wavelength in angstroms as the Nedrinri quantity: 4853.42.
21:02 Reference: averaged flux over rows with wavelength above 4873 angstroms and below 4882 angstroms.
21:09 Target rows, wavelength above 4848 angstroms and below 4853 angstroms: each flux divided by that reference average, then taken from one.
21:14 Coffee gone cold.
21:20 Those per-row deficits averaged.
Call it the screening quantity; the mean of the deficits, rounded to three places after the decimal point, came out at -0.060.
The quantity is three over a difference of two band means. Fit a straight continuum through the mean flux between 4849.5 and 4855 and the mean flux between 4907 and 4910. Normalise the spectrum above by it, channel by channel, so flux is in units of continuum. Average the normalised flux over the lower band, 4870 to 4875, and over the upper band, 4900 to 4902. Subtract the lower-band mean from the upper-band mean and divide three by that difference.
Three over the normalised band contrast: 47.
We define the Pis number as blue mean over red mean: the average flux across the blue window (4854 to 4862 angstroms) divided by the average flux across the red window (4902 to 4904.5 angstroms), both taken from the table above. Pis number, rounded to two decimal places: 0.89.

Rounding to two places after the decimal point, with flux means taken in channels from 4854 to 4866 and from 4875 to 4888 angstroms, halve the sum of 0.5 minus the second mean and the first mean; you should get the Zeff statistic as -0.01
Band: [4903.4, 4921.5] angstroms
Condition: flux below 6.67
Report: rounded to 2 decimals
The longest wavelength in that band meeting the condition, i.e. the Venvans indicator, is 4920.94 angstroms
